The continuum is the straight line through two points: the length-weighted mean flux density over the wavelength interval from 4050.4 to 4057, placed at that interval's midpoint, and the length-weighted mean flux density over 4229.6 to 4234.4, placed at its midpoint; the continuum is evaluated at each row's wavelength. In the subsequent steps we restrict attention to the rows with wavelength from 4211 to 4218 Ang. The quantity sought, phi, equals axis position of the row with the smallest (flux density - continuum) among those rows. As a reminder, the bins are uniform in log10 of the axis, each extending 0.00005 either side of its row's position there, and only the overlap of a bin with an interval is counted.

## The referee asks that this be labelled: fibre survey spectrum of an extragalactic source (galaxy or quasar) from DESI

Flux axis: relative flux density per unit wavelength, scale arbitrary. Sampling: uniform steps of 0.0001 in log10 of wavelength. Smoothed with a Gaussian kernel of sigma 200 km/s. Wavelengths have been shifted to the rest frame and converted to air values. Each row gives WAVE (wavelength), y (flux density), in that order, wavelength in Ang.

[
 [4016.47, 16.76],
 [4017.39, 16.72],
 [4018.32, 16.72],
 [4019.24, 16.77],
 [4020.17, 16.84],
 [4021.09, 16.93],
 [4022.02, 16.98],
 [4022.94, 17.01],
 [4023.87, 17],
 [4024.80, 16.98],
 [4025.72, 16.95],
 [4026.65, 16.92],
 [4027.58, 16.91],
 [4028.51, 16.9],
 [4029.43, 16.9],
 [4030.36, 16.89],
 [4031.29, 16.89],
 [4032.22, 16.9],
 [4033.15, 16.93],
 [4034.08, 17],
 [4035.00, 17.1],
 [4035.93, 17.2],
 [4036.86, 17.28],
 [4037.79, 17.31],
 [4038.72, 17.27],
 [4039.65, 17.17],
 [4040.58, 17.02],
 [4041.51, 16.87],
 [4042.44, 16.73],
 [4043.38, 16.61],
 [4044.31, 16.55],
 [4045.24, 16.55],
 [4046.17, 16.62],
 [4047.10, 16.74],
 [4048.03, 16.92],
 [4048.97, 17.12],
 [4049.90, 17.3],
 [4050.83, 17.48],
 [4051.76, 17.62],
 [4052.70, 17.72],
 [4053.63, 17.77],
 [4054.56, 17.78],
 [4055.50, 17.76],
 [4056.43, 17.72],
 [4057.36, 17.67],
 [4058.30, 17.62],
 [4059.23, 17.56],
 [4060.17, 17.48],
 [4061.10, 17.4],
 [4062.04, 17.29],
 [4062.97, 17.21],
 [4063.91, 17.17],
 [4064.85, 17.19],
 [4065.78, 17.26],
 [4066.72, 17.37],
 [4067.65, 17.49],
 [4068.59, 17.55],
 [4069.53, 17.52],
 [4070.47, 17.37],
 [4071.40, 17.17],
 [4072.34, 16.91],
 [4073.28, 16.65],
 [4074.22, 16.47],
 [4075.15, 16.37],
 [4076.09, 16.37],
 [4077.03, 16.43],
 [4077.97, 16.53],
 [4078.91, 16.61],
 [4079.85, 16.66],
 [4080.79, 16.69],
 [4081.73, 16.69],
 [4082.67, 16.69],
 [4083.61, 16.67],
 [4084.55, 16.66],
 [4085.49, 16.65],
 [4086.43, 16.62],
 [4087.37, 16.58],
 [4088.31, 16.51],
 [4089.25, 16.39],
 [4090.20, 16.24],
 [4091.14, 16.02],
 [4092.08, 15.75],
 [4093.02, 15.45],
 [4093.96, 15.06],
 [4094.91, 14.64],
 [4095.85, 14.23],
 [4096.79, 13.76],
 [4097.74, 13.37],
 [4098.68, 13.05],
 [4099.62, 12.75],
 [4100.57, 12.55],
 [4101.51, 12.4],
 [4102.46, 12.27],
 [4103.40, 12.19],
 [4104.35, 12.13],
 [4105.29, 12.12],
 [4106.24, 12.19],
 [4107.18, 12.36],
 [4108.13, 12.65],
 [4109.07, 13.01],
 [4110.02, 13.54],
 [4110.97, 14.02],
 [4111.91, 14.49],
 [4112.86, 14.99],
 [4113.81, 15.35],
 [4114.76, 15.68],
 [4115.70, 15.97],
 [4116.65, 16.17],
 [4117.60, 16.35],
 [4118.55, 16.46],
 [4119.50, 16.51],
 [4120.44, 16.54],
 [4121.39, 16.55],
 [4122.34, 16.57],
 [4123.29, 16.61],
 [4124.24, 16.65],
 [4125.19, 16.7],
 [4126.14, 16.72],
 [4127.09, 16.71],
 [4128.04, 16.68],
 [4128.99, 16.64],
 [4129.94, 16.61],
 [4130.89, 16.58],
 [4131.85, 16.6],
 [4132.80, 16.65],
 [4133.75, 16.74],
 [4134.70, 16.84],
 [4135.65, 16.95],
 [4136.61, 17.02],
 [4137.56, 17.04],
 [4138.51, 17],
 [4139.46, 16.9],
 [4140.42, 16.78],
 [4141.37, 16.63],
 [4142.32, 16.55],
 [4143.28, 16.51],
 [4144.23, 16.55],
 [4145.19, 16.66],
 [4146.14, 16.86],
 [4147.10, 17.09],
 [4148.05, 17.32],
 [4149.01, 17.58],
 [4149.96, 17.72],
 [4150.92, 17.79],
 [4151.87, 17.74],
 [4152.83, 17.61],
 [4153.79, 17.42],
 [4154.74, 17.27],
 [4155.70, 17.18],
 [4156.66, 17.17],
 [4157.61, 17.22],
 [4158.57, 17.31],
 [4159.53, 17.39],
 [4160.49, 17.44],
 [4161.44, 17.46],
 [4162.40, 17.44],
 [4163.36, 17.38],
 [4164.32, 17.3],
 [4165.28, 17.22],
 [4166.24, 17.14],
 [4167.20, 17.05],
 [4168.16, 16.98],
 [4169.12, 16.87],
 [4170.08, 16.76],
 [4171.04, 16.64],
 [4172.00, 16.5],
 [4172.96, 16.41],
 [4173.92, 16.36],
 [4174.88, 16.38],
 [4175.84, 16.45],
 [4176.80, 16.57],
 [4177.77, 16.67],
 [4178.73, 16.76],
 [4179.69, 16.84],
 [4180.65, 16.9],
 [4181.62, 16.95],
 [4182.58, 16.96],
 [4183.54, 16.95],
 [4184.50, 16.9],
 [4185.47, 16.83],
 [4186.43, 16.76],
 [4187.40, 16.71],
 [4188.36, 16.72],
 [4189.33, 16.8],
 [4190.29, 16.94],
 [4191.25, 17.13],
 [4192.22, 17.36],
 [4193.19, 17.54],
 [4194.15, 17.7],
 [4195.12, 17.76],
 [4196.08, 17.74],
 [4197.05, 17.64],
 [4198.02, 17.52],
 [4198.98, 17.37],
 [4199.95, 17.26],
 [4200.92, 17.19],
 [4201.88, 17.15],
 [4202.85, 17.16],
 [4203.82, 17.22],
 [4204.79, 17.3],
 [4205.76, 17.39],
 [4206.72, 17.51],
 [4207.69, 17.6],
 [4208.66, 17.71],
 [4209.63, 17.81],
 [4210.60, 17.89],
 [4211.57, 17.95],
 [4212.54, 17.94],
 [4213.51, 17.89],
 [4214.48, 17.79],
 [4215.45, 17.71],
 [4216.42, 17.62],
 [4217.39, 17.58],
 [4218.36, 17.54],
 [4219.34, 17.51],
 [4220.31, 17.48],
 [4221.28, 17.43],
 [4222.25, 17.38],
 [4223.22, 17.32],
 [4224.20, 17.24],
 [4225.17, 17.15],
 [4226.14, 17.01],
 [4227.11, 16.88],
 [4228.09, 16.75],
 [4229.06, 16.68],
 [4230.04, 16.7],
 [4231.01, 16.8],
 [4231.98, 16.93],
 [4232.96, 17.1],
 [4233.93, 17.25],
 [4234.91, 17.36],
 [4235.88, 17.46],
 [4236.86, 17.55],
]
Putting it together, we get 4217.39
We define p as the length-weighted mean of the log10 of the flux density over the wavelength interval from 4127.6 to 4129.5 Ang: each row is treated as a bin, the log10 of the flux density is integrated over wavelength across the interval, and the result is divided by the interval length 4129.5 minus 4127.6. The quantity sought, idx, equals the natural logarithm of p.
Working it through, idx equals 0.201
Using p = 1.22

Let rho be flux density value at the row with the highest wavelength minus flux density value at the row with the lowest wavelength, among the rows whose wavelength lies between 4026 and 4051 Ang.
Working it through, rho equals 0.56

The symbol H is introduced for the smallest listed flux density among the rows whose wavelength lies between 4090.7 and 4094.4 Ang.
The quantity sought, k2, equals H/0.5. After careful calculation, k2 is 30.1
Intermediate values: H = 15.06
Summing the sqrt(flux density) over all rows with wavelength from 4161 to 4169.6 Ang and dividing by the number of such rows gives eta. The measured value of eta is 4.15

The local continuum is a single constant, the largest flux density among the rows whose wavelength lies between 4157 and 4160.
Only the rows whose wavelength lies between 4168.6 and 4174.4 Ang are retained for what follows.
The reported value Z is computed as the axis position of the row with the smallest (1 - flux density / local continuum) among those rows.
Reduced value 4169.12 Ang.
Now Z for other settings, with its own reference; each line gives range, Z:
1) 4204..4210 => 4209.63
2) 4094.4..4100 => 4094.91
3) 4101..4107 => 4101.51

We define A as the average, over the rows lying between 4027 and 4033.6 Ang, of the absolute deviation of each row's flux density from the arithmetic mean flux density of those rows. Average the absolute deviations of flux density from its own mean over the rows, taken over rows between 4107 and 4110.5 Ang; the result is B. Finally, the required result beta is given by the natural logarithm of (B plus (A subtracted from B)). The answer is -0.3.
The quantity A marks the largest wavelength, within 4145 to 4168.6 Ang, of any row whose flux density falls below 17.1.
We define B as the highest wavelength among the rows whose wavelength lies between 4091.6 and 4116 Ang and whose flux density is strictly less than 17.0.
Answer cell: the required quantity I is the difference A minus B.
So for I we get 52.5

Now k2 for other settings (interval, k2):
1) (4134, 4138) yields 33.7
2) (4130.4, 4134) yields 33.2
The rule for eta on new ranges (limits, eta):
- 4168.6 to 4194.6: 4.10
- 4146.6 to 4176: 4.14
